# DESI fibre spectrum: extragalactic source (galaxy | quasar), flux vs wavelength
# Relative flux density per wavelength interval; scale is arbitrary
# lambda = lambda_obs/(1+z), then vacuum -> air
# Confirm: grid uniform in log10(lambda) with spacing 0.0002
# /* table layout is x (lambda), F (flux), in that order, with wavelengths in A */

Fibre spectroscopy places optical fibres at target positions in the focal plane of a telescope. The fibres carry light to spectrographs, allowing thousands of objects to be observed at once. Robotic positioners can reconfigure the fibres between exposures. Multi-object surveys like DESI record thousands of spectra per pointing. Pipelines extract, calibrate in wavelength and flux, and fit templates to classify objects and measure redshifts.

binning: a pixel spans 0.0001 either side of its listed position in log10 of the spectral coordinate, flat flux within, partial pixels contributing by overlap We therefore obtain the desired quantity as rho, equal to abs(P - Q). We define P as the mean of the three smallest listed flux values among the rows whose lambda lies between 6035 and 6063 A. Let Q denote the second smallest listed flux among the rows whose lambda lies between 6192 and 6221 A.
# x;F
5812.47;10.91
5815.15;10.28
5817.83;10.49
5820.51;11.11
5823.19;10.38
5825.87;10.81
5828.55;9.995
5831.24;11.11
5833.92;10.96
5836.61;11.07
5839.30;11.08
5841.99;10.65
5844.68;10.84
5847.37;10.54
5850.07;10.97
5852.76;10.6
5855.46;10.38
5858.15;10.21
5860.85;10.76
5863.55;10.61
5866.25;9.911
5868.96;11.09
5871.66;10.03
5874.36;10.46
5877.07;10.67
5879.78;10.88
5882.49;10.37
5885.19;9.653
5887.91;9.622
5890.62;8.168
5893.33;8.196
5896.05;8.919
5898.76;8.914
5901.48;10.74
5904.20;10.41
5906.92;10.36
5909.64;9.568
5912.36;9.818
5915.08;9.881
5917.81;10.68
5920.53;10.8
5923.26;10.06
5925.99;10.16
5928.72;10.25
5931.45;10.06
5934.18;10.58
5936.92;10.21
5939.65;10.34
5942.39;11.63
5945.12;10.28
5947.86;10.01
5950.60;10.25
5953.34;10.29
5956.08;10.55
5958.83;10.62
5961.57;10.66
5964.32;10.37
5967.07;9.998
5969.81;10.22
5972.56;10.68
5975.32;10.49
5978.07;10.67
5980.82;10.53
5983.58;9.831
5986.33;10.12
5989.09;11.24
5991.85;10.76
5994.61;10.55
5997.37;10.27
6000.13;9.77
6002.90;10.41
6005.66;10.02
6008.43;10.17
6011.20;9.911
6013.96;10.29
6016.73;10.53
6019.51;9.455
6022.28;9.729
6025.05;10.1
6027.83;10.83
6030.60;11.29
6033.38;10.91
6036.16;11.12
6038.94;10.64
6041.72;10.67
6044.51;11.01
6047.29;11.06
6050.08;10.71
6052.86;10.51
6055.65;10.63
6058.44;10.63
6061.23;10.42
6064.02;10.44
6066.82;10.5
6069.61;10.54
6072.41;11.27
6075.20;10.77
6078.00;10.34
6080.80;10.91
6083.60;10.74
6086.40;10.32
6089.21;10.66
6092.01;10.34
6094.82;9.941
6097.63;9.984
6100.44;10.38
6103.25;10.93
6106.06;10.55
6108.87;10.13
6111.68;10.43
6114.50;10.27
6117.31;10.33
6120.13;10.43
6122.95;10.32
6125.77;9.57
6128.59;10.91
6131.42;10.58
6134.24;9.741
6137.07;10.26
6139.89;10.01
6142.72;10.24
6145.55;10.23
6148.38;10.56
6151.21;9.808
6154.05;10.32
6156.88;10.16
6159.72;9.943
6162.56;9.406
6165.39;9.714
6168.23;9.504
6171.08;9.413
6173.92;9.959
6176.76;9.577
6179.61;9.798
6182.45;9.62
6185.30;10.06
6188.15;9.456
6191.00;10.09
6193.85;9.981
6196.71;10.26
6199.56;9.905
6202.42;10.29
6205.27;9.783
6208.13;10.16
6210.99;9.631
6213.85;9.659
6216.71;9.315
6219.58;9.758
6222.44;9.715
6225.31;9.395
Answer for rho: 0.89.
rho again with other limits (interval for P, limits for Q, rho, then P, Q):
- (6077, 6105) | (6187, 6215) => 0.45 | 10.1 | 9.631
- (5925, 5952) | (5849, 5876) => 0.05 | 10.1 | 10.03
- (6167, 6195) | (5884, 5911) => 1.26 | 9.5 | 8.196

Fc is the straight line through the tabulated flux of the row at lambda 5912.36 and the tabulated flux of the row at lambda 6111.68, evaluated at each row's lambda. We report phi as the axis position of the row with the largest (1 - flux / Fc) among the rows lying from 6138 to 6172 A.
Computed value 6171.08 A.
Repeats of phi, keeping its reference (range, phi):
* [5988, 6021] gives 6019.51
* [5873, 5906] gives 5890.62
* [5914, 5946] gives 5915.08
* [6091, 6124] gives 6094.82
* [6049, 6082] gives 6078.00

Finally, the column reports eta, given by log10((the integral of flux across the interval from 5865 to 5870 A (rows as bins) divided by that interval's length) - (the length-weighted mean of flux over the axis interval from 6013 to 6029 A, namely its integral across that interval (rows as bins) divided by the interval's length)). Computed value -0.49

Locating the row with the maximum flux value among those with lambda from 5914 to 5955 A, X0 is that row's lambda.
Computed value 5942.39 A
